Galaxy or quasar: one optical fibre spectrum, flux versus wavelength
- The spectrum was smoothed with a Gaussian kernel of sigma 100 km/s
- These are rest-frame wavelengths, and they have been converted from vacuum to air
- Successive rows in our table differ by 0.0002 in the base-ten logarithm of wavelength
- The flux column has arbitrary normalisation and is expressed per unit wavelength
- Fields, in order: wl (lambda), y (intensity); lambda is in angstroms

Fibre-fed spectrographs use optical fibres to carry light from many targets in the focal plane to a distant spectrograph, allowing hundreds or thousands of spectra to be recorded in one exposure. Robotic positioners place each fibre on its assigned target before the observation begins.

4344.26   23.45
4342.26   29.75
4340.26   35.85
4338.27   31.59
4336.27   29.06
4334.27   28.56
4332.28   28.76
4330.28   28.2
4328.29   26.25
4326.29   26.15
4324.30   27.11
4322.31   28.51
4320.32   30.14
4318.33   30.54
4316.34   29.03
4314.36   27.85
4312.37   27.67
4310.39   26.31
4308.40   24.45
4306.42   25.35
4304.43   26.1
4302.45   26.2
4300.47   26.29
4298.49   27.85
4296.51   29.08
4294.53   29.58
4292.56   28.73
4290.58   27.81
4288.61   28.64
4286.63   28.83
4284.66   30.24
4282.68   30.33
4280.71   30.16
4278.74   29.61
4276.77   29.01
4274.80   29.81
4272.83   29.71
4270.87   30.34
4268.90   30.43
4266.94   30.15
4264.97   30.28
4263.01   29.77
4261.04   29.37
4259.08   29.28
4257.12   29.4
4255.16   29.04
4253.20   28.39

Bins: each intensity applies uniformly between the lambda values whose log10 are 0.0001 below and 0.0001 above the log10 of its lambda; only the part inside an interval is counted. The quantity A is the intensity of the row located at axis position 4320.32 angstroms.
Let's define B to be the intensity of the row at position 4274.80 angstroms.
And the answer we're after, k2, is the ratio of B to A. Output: 0.99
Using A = 30.14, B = 29.81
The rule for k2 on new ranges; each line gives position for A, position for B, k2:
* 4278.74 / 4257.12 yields 0.99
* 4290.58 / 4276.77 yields 1.04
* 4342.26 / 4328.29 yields 0.88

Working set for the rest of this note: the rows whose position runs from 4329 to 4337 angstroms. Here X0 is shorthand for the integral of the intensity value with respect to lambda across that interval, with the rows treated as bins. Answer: 228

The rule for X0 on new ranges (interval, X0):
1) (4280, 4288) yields 238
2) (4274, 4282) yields 237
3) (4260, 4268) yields 239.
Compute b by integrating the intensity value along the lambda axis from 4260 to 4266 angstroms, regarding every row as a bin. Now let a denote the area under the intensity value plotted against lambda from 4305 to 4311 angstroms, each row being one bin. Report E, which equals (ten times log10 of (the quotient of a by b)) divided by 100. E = -0.007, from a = 152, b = 179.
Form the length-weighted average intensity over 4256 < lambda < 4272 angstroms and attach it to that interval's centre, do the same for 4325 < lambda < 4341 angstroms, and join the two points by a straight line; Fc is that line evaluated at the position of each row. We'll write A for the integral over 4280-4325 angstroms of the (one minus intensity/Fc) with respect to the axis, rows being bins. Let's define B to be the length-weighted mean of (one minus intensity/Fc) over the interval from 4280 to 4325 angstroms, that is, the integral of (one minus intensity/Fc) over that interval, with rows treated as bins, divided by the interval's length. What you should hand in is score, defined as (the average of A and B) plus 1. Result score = 2.06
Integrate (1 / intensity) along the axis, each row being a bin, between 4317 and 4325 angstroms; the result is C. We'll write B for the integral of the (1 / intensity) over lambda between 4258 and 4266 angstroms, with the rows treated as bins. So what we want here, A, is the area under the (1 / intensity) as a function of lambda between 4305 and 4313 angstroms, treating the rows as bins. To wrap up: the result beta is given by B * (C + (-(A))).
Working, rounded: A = 0.31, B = 0.269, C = 0.275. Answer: -0.009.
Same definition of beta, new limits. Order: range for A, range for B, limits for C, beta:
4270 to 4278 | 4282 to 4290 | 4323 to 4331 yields 0.008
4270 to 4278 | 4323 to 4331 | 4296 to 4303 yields -0.004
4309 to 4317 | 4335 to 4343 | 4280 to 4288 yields -0.006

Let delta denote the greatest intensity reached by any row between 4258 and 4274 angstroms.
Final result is 30.43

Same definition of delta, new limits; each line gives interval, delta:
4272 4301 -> 30.33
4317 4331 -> 30.54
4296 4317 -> 29.08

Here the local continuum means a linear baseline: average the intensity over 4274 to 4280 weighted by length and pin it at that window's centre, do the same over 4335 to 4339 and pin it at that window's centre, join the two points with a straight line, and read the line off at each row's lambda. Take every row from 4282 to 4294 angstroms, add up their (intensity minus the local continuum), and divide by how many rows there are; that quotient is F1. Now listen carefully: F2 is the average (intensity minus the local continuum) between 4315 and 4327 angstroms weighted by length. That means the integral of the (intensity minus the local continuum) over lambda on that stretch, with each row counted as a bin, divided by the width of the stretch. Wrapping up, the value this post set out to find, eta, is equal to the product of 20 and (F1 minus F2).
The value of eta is 16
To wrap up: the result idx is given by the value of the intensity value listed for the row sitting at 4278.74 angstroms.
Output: 29.61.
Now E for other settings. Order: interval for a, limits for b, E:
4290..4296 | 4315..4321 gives -0.001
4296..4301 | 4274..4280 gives -0.011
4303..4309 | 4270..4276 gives -0.007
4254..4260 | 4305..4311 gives 0.006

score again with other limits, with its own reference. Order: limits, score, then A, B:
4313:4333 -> 1.37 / 0.7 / 0.035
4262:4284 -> 0.93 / -0.1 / -0.006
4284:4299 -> 1.20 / 0.4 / 0.025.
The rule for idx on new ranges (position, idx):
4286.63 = 28.83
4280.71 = 30.16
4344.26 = 23.45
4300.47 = 26.29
